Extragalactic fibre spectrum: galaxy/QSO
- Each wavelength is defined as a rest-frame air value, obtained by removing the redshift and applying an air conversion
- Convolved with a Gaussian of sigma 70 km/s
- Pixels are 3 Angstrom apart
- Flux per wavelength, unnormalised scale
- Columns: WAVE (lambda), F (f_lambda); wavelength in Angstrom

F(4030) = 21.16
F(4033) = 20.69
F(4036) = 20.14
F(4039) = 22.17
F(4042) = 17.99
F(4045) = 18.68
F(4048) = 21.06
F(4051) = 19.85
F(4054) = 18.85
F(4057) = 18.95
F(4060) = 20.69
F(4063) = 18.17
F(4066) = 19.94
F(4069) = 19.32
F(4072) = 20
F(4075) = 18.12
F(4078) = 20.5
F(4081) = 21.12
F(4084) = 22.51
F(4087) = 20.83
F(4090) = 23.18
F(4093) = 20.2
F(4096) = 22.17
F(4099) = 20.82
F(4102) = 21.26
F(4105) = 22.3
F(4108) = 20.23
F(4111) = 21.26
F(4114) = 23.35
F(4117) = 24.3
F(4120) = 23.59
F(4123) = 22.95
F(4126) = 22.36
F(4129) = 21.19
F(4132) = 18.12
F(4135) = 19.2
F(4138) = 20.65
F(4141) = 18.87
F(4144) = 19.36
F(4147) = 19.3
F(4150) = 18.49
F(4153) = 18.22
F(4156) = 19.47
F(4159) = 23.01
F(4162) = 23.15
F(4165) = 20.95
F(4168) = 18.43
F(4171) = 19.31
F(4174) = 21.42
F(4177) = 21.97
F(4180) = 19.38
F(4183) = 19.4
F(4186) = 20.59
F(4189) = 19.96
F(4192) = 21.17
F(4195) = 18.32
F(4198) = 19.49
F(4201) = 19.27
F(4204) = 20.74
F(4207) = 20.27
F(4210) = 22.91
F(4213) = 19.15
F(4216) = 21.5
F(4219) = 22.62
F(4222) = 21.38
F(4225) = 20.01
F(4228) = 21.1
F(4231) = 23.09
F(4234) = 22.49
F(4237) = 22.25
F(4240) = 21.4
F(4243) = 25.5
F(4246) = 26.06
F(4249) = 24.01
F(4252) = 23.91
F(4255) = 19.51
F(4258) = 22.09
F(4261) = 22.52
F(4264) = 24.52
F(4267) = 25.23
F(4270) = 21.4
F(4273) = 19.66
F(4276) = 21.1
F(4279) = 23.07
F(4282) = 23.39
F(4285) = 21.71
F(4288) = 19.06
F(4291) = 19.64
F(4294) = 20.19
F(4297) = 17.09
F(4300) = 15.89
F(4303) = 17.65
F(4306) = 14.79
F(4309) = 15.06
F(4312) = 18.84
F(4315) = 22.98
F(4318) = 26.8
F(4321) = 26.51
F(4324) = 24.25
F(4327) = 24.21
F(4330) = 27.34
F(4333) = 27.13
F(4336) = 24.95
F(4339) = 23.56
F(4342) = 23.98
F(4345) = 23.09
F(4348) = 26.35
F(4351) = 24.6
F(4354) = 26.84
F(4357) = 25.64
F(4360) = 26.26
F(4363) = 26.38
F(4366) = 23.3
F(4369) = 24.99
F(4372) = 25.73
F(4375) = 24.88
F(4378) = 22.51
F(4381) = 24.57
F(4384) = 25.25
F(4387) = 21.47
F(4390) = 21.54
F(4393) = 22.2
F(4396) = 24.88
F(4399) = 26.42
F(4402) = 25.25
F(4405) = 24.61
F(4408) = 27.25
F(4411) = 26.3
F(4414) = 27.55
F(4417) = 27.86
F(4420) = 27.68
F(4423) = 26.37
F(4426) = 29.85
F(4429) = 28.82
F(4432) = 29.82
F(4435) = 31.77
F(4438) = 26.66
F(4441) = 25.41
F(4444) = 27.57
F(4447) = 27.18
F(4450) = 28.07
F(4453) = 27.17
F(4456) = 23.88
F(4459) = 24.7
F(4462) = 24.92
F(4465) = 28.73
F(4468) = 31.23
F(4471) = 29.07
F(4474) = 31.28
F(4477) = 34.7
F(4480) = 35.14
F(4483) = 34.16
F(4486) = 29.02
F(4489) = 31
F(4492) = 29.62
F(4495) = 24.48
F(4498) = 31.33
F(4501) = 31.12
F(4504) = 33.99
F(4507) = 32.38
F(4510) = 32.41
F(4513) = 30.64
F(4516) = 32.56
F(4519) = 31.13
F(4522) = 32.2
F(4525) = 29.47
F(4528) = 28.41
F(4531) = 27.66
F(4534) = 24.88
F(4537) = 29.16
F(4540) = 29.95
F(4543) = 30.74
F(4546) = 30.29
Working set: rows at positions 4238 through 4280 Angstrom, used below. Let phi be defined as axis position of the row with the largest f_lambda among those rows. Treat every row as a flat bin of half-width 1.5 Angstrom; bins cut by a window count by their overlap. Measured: 4246 Angstrom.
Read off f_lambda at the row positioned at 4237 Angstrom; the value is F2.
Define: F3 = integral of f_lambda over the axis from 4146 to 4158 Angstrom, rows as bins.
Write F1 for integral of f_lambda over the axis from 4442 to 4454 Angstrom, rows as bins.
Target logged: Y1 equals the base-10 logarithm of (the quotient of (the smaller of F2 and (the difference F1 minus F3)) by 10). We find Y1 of 0.347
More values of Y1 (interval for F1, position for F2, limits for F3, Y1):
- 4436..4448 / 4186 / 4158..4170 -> 0.314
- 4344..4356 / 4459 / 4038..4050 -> 0.393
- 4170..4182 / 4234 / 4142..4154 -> 0.298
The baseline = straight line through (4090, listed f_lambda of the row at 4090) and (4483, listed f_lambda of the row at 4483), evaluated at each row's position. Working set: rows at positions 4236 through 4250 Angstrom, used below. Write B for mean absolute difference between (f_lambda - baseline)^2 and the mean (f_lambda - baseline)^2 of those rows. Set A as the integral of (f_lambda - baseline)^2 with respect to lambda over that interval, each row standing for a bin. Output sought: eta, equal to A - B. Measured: 209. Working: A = 221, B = 12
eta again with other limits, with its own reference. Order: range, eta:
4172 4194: 634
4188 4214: 1001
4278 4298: 1375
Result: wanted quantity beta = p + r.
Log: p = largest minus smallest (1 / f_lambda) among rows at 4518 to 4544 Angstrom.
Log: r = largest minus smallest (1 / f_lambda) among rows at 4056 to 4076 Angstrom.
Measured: 0.0160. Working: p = 0.0091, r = 0.0069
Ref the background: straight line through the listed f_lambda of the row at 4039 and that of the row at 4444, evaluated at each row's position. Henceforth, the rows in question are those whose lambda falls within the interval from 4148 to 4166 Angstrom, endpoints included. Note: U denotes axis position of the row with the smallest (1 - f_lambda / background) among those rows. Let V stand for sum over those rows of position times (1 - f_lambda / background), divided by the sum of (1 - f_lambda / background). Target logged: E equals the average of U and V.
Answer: 4158.6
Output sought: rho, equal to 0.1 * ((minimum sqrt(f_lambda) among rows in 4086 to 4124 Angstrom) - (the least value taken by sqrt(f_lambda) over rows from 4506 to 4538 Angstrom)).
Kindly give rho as -0.05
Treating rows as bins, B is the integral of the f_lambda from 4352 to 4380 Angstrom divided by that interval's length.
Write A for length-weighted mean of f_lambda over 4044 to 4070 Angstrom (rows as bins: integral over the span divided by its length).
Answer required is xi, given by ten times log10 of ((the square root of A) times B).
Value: 20.5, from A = 20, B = 25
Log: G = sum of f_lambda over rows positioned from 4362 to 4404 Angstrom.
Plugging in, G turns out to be 339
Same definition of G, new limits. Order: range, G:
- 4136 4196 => 401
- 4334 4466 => 1137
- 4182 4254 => 517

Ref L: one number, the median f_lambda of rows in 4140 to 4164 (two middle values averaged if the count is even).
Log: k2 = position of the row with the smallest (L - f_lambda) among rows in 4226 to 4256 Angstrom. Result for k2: 4246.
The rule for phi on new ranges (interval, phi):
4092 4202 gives 4117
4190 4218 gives 4210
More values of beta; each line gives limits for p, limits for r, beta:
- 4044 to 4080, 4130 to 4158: 0.0145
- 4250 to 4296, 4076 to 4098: 0.0192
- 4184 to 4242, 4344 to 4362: 0.0173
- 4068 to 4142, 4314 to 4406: 0.0240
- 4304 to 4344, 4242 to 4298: 0.0512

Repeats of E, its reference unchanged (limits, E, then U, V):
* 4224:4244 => 4237.2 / 4243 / 4231.4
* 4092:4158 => 4125.5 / 4117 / 4134.0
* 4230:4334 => 4308.4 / 4330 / 4286.8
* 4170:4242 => 4206.6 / 4210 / 4203.1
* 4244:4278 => 4255.8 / 4246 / 4265.5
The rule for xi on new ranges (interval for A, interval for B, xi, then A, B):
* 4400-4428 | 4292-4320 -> 19.9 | 27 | 19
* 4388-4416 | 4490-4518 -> 21.9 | 25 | 31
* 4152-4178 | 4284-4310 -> 19.1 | 21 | 18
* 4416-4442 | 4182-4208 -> 20.3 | 28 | 20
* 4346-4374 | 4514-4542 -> 21.7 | 26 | 30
